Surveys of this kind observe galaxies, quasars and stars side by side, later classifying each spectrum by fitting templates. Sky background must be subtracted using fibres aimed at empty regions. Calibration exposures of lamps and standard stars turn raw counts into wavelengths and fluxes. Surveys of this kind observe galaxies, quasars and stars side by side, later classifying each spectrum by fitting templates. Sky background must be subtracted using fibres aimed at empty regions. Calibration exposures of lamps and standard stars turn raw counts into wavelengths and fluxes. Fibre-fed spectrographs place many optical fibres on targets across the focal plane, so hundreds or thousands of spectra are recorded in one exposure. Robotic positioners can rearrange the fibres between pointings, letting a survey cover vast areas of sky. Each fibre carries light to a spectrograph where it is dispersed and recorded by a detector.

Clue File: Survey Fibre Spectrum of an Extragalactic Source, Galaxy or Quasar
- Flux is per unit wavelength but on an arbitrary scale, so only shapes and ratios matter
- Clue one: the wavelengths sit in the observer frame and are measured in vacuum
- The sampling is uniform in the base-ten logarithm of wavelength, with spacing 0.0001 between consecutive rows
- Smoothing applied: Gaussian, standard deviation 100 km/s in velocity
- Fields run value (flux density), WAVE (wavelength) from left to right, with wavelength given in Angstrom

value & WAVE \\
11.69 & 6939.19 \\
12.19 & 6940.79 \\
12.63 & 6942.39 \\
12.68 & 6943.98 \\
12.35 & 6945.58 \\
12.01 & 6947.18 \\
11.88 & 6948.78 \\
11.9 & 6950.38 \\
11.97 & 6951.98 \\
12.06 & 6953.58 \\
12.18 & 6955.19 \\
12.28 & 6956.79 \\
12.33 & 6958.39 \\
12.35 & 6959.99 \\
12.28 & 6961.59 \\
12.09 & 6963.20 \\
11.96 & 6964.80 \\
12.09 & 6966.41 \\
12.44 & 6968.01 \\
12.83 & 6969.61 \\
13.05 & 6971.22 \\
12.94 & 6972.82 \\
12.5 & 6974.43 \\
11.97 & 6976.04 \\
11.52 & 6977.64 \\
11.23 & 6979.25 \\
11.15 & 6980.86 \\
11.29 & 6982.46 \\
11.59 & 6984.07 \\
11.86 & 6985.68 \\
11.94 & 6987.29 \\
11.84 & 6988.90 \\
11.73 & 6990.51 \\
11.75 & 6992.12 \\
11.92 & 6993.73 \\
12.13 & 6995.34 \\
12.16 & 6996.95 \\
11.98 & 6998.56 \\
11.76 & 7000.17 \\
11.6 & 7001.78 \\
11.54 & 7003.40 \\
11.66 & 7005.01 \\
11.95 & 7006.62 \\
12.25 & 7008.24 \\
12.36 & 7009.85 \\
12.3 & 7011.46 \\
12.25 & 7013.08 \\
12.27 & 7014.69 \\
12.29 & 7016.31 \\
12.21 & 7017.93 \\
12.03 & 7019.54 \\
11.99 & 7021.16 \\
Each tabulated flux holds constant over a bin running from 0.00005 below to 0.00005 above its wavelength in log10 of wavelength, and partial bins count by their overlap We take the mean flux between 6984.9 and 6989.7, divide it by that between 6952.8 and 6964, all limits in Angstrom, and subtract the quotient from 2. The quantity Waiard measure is 1.03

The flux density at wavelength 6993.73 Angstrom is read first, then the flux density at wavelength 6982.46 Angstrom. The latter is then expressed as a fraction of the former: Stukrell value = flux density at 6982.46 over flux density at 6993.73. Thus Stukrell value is 0.95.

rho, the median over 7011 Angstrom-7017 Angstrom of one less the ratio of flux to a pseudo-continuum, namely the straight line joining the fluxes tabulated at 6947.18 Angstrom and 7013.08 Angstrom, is 0.00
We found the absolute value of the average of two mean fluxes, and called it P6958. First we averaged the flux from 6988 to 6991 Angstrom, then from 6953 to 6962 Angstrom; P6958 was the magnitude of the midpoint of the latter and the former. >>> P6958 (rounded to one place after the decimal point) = 12.0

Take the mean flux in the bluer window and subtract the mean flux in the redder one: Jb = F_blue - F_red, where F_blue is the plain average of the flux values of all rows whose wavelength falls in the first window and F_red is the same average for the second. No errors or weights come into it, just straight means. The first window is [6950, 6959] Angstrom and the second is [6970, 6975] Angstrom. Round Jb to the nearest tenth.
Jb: -0.7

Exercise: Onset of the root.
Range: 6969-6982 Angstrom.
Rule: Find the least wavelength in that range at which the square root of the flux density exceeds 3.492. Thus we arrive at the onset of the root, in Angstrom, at 6969.61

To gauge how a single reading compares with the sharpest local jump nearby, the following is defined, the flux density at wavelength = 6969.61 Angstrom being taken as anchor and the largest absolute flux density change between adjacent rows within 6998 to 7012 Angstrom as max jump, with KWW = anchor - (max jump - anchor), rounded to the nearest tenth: 25.4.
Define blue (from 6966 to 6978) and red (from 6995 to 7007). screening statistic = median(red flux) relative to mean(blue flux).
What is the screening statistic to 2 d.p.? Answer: 0.95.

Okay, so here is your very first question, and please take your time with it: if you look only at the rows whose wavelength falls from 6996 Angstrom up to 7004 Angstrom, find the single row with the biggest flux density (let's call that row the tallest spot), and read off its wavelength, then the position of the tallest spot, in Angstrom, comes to 6996.95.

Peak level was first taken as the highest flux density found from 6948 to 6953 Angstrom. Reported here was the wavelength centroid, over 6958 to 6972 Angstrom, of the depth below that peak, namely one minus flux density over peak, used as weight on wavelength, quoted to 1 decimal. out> 6966.8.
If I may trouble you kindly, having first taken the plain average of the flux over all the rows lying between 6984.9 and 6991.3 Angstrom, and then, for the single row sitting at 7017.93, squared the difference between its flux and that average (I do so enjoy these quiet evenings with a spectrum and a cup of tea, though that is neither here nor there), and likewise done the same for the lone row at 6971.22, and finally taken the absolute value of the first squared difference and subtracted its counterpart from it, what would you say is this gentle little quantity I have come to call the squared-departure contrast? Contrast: -1.3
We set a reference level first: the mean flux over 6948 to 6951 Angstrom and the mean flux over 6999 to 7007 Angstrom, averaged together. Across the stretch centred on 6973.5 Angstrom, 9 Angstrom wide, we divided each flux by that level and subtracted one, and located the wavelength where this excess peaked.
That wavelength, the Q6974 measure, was 6971.22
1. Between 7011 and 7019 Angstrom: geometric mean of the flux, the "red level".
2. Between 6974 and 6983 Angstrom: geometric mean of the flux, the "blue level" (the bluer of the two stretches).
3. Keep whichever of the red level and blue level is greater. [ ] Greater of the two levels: 12.3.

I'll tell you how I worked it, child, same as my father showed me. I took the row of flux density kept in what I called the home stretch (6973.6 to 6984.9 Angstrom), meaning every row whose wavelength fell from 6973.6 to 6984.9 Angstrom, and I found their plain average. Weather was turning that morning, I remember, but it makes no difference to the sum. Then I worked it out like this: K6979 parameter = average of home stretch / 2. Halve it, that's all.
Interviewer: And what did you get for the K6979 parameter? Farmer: 5.80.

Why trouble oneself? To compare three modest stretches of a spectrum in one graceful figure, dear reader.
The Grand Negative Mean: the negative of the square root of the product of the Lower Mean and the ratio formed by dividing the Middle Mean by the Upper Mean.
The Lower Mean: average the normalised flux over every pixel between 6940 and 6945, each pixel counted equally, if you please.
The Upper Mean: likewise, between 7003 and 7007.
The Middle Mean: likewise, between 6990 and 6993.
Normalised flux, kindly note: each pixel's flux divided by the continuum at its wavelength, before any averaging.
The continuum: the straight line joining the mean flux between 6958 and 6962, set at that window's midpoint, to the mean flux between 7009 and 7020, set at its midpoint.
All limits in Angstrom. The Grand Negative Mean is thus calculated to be -1.01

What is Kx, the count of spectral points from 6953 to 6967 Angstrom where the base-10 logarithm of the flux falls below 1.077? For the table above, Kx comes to 0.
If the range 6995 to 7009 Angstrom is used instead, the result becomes 4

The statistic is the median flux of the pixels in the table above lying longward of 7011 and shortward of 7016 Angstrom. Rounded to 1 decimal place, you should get 12.3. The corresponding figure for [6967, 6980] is 12.5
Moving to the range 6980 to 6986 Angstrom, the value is 11.4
